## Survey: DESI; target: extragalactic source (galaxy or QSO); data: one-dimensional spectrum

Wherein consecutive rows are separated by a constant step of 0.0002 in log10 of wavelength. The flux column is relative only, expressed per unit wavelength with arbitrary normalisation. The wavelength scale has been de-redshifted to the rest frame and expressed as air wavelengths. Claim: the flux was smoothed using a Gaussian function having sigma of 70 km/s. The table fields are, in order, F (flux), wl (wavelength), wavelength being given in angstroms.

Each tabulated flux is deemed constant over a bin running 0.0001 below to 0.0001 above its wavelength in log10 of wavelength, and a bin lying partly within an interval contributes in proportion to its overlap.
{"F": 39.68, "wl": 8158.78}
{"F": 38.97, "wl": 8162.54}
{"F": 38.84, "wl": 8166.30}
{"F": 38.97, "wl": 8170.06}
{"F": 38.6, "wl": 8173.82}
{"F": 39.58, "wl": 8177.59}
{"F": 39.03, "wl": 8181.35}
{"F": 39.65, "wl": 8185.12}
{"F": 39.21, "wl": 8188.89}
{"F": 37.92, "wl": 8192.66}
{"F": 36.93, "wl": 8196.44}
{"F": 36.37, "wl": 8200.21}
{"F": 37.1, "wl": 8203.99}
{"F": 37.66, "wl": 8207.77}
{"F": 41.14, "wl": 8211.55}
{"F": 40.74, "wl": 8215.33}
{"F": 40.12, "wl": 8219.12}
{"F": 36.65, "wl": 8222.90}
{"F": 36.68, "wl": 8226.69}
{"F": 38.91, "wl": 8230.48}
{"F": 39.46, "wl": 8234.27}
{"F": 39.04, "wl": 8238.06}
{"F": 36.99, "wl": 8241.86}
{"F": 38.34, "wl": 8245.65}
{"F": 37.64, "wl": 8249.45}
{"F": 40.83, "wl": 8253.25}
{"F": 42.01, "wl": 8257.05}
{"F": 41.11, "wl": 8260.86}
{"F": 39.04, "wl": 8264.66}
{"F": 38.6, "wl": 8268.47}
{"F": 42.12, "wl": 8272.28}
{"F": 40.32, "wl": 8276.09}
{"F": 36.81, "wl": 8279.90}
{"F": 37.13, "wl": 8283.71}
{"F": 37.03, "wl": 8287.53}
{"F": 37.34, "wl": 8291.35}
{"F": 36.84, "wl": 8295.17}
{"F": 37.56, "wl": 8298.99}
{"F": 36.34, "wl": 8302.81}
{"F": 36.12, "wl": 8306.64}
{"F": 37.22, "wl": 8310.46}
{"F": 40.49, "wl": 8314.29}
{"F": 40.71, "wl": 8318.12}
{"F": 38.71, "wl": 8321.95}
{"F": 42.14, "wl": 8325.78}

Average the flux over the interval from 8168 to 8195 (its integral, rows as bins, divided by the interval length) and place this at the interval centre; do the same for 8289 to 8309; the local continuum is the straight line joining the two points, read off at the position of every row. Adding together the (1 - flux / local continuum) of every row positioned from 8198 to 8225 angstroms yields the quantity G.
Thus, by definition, -0.02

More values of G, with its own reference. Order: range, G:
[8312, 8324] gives -0.28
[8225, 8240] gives -0.05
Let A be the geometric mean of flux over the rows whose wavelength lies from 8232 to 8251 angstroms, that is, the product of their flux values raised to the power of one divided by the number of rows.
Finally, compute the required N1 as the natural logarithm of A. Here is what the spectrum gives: 3.65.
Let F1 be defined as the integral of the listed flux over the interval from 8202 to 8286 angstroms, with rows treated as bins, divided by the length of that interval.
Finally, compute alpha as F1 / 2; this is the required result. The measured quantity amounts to 19.5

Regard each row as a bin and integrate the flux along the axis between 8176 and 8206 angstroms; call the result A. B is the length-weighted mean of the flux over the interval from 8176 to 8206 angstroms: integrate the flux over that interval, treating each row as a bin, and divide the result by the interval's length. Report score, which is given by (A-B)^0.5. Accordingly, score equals 33.3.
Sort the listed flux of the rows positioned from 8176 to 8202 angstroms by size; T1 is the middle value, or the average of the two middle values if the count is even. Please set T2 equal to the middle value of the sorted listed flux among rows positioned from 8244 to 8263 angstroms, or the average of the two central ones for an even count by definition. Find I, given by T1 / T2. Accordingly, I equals 0.96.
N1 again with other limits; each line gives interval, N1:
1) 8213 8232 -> 3.65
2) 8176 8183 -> 3.67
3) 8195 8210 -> 3.61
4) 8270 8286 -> 3.66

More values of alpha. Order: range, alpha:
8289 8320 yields 18.9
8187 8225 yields 19.2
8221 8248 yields 19.0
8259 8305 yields 19.2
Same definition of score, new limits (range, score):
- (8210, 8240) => 33.7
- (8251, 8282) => 34.7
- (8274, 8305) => 33.5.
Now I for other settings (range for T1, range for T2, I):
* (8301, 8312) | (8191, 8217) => 0.96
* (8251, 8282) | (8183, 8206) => 1.08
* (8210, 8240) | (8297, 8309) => 1.08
